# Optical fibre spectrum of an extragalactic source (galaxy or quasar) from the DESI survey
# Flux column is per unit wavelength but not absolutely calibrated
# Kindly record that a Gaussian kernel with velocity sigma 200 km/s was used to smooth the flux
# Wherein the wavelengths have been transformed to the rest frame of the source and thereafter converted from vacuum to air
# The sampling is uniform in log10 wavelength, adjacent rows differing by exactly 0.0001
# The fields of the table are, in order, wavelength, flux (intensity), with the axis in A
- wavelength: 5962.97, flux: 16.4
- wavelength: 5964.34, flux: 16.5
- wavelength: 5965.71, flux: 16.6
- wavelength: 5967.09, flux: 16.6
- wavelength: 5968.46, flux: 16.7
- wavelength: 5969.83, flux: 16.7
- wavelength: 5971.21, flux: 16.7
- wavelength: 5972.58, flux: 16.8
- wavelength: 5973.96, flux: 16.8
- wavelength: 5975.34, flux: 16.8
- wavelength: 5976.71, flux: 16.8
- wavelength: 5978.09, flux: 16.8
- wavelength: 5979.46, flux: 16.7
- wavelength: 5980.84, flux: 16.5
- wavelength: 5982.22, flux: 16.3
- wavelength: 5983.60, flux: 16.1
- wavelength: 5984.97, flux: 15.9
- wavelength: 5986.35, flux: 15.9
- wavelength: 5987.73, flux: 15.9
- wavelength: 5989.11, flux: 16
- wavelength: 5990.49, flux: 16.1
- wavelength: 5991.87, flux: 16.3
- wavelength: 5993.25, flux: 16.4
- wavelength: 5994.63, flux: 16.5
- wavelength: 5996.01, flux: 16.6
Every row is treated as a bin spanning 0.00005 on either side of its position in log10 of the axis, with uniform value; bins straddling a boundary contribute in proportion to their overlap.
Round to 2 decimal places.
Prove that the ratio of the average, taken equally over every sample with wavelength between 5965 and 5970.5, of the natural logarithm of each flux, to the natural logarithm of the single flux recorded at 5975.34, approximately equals 1.00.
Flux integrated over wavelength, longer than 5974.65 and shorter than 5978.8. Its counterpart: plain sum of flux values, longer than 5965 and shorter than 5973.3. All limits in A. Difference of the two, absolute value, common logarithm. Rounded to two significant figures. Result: 1.5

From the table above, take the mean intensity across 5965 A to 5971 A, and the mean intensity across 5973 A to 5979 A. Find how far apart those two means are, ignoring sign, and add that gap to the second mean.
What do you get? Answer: 16.9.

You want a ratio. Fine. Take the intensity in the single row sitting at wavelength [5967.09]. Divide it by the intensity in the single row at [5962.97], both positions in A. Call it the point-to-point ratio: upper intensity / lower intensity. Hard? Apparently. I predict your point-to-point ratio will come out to 1.012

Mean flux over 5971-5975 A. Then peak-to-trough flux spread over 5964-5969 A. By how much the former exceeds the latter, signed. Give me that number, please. 16.6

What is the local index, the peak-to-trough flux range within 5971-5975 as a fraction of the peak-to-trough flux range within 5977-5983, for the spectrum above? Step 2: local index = 0.20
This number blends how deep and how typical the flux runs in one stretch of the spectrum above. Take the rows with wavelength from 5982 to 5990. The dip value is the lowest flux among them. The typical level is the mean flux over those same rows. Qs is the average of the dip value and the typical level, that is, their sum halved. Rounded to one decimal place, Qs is 16.0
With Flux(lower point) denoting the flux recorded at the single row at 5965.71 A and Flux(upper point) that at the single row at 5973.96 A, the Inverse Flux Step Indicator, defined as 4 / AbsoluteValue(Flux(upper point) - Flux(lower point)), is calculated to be 20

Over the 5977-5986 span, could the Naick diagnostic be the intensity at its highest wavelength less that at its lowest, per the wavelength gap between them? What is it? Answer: -0.13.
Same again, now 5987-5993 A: 0.10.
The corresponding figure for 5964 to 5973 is 0.04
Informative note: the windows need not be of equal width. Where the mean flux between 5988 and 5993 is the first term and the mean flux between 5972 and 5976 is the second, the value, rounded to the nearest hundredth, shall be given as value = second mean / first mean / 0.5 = 2.08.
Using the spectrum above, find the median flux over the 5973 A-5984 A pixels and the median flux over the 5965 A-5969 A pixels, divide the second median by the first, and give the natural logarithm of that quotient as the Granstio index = -0.01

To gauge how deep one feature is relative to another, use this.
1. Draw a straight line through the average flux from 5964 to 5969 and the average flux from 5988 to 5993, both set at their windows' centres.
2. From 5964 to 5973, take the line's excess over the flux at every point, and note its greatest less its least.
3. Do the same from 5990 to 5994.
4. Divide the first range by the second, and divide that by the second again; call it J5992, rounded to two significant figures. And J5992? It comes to 3.7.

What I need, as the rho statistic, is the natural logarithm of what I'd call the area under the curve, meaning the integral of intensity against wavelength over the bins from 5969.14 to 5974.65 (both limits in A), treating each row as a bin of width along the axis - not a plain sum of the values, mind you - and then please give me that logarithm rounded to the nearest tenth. 4.5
